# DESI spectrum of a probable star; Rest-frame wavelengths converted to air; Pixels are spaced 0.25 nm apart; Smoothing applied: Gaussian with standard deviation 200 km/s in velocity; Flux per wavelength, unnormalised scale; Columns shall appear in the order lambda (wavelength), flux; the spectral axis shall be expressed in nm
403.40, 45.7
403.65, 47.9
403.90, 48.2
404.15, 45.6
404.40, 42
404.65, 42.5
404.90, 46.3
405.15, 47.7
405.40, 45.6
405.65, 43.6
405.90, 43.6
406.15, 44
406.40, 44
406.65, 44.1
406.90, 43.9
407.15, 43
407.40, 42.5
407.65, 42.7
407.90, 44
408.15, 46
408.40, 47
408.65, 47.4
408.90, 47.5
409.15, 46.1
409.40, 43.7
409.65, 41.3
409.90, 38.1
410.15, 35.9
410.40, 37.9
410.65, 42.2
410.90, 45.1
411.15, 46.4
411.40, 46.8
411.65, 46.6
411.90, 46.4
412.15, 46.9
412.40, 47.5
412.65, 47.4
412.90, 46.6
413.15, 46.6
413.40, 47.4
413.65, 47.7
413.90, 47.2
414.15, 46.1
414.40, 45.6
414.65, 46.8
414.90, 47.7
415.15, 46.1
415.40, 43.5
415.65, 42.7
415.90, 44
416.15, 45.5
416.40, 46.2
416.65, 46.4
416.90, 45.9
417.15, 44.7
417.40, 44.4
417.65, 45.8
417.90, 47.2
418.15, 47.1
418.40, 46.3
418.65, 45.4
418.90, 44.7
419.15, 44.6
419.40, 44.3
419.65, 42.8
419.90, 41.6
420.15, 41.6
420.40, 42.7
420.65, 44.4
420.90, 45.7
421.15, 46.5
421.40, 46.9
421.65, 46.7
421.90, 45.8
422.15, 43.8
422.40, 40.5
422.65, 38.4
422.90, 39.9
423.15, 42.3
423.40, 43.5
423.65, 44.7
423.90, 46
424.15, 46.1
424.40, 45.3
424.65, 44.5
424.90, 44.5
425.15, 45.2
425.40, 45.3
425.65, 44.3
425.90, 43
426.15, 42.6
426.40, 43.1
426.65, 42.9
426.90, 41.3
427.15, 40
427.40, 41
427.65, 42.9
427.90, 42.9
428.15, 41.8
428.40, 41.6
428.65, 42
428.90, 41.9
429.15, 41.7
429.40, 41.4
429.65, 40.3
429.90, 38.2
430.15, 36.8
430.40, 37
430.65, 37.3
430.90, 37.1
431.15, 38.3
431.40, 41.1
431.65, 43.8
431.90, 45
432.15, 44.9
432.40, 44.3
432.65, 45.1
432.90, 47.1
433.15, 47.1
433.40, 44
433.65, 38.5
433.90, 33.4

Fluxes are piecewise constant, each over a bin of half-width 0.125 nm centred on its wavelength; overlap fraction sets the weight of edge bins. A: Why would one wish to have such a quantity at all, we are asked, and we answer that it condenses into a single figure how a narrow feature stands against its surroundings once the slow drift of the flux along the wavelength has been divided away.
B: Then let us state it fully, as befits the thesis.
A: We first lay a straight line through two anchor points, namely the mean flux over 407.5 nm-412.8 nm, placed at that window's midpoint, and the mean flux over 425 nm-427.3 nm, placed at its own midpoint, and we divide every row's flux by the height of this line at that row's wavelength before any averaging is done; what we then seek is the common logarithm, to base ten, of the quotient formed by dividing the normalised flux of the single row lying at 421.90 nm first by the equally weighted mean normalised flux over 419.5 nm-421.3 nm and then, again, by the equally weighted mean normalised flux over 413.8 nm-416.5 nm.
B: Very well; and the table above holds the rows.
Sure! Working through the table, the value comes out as 0.007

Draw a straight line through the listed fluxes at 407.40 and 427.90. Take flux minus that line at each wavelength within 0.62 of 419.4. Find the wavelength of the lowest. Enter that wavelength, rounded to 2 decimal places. 419.90 nm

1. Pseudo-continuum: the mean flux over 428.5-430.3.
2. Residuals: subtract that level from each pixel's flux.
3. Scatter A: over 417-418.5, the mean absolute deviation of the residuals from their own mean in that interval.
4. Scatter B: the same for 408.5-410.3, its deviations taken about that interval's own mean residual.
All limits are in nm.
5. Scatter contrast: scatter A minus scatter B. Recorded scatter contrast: -2.8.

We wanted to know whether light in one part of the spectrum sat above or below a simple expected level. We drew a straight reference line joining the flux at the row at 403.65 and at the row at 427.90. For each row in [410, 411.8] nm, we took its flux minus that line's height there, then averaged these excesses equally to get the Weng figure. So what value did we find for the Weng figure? -3.4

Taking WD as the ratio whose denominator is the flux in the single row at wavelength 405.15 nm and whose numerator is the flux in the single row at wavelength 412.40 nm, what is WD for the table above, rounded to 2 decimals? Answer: 1.00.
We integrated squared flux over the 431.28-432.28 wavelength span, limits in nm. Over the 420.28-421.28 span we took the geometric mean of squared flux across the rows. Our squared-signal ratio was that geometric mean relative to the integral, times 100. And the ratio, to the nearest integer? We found 105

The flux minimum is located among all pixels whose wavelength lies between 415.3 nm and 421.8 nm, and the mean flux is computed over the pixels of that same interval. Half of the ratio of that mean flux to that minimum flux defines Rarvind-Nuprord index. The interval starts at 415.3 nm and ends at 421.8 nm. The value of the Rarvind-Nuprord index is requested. 0.54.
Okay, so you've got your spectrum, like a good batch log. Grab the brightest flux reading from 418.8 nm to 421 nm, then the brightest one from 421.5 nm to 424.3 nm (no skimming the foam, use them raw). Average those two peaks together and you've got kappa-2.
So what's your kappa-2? 46.2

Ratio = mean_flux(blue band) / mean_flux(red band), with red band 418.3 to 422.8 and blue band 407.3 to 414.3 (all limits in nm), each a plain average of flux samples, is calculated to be 1.02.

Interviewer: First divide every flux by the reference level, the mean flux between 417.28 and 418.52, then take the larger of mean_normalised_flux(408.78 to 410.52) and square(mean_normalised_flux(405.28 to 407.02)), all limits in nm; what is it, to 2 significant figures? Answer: 0.91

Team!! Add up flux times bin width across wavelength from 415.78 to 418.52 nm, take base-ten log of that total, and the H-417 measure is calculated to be 2.10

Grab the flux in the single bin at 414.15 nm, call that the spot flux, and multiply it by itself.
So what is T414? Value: 2125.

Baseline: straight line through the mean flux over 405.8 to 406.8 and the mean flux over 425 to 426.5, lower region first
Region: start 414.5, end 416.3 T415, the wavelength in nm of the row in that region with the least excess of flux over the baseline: 415.65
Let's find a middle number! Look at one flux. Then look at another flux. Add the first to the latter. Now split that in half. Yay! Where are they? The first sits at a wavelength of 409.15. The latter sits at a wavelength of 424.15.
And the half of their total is 46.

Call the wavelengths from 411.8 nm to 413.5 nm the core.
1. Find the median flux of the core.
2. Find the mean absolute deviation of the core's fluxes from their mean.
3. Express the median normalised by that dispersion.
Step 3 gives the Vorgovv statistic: 118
